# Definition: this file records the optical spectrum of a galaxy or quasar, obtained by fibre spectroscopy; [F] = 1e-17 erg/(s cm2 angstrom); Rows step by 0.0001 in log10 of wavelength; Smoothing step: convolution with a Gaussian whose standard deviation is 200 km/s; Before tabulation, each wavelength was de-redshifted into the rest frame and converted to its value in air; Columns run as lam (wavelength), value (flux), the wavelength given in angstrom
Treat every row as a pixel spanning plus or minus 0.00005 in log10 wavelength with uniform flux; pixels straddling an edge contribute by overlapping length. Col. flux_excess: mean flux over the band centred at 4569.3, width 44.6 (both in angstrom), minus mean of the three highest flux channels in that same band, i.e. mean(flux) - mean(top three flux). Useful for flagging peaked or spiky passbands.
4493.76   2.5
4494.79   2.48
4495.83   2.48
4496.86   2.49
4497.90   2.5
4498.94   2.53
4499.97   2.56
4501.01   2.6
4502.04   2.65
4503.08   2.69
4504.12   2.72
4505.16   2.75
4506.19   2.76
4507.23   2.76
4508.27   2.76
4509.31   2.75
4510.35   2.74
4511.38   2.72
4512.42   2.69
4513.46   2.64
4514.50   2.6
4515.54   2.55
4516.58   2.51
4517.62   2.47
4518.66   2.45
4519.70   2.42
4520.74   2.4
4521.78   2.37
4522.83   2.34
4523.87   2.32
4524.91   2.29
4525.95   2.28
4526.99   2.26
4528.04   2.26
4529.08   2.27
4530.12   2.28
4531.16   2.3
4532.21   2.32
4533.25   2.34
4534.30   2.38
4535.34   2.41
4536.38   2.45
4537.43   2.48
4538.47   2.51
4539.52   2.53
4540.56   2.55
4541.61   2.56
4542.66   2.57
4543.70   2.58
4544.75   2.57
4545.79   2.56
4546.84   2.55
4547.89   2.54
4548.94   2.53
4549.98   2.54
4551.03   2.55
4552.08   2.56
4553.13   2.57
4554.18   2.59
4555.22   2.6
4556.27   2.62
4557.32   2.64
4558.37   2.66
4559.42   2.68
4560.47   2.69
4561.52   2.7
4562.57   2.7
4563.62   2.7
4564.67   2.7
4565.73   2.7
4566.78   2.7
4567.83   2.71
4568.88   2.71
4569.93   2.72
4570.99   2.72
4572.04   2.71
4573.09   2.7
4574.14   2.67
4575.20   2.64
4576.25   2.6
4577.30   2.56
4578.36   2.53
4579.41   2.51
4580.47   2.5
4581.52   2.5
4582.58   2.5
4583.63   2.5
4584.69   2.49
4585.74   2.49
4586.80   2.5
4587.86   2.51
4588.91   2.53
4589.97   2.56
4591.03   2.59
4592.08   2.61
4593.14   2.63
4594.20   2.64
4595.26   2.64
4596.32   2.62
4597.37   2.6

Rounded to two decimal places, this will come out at -0.11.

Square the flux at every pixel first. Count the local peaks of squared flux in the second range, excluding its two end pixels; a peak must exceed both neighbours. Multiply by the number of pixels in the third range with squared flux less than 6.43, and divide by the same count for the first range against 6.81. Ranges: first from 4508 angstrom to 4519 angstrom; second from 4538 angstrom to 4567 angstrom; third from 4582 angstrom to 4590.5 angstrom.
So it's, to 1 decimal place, 1.4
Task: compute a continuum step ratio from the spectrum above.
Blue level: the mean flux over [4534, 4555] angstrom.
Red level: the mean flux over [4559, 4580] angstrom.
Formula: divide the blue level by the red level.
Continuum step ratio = 0.95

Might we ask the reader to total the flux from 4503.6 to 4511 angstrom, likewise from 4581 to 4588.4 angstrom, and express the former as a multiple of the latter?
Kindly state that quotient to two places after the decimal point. 1.10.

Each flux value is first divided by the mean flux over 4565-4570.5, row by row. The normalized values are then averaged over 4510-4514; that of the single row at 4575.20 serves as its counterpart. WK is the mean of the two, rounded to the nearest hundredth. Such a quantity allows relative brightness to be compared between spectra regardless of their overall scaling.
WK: 0.99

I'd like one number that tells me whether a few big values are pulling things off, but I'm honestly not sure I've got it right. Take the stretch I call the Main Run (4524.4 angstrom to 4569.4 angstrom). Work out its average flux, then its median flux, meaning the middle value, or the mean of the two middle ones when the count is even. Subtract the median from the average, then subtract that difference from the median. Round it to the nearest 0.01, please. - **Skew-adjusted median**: 2.59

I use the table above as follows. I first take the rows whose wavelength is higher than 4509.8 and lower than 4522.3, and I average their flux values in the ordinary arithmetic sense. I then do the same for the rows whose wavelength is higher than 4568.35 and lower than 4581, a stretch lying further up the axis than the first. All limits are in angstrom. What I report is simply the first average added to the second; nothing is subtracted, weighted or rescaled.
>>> 5.18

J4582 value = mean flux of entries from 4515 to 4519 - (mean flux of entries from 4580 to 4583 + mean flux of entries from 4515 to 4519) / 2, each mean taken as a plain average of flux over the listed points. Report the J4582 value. 0.00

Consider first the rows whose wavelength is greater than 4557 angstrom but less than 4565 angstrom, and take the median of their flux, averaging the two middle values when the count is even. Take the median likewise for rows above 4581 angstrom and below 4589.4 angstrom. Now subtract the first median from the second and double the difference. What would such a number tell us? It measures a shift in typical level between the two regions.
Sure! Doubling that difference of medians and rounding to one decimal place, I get -0.4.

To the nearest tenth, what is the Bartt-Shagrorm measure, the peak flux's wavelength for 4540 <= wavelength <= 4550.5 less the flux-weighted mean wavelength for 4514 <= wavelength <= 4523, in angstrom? 25.1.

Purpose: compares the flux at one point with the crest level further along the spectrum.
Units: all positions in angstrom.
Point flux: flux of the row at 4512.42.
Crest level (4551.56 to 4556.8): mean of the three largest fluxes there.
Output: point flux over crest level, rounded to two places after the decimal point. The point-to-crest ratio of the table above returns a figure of 1.03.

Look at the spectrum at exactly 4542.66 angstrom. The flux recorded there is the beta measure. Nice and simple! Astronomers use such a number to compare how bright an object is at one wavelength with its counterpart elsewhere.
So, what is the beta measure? 2.57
